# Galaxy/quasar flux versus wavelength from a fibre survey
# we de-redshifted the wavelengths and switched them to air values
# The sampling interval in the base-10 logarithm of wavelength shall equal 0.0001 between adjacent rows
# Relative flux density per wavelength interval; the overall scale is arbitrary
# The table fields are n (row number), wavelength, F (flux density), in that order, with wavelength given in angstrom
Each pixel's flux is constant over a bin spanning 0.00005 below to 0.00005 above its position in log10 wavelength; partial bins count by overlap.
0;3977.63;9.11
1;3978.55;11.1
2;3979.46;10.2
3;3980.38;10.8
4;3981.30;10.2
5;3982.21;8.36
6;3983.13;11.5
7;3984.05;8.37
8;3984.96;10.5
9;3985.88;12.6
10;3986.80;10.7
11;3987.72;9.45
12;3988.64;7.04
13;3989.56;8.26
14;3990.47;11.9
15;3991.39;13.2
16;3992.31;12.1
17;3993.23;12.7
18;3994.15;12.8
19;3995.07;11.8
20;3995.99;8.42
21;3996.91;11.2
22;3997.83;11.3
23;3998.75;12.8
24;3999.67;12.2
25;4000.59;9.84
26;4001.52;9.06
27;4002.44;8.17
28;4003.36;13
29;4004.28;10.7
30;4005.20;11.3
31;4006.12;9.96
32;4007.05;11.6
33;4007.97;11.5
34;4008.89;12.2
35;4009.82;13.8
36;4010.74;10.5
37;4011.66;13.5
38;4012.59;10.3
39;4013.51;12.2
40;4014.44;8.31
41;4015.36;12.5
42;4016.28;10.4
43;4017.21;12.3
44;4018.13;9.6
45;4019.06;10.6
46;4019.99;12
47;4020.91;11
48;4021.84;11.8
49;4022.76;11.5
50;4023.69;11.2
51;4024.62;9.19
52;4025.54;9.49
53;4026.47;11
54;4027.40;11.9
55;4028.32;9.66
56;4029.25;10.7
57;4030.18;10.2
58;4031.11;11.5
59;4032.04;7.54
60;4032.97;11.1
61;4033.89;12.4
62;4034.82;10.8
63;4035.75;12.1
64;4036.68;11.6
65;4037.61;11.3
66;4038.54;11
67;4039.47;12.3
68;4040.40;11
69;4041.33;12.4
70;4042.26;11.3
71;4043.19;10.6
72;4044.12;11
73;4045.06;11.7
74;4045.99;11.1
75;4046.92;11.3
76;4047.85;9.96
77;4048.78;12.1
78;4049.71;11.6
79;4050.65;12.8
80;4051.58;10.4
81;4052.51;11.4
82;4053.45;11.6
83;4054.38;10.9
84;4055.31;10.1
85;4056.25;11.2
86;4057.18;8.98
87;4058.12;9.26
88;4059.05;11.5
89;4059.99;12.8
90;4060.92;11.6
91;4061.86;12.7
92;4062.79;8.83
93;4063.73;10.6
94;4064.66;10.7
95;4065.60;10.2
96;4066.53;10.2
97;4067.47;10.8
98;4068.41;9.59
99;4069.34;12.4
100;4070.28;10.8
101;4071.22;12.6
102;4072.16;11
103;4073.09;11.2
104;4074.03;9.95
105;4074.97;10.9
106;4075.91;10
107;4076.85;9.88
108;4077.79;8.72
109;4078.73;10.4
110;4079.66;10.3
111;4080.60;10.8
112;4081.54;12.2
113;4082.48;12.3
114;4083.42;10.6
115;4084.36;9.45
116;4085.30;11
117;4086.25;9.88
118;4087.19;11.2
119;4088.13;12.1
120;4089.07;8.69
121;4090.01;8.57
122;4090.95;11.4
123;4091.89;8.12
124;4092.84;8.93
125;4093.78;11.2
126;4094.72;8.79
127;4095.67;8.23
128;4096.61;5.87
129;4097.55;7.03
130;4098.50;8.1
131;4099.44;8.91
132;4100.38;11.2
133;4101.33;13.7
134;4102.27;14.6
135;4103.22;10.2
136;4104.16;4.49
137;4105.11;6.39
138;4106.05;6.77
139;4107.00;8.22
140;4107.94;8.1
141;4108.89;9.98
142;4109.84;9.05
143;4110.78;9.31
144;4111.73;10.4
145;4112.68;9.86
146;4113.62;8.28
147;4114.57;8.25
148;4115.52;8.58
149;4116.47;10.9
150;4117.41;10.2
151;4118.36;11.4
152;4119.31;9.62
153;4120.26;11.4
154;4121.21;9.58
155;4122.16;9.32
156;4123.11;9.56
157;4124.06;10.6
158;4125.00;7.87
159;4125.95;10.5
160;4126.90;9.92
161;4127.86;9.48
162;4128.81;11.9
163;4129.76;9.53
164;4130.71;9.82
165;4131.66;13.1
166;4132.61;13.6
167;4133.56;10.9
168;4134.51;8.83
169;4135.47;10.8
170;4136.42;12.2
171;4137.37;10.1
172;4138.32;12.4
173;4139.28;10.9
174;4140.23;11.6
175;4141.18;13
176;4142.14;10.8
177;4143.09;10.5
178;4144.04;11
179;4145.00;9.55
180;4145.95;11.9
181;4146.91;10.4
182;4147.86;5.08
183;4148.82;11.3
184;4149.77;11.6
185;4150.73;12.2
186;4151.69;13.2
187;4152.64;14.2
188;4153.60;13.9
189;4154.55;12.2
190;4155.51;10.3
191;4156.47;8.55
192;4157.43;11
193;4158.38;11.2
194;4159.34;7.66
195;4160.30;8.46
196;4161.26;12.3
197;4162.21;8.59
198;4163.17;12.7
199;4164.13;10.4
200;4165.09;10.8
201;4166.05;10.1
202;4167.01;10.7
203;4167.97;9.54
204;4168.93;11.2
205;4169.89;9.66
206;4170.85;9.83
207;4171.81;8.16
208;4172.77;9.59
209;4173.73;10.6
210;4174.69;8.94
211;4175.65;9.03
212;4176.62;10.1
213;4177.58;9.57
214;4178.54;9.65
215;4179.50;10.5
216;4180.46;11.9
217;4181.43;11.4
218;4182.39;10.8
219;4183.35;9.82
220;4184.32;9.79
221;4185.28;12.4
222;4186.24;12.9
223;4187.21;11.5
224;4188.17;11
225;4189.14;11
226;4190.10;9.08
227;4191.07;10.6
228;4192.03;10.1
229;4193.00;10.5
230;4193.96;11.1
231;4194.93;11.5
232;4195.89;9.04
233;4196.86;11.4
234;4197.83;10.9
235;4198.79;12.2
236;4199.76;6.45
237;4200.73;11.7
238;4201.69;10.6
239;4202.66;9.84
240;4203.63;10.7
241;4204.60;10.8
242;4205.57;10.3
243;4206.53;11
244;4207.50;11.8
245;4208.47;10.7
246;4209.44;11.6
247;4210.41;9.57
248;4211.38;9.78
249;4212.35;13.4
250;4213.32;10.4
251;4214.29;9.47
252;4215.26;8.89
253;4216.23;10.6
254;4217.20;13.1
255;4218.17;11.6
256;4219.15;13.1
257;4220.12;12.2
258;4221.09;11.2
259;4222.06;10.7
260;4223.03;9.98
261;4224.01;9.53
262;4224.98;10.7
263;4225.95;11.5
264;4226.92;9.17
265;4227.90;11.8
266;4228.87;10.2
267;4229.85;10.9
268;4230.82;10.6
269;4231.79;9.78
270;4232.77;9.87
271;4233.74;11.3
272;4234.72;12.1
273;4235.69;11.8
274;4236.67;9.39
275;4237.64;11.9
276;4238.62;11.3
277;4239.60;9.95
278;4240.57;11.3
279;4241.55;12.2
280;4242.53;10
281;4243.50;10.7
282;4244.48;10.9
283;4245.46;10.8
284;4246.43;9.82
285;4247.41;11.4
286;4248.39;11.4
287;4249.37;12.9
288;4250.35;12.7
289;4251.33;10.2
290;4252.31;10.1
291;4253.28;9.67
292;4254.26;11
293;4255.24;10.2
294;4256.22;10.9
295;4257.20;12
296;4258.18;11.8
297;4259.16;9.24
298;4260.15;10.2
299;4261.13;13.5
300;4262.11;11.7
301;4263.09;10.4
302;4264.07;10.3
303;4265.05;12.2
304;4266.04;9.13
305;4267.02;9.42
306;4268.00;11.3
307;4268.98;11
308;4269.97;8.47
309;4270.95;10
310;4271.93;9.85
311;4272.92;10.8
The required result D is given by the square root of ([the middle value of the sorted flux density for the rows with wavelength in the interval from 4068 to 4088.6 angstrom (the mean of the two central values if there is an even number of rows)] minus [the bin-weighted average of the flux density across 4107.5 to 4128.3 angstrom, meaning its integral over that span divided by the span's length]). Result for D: 1.1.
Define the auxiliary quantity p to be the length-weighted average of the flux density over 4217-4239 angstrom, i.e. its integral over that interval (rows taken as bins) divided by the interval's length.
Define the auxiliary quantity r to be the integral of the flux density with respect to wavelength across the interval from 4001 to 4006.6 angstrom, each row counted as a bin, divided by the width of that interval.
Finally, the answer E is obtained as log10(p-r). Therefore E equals -0.19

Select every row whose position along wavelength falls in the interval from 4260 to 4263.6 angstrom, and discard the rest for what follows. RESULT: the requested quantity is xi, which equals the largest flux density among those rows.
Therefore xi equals 13.5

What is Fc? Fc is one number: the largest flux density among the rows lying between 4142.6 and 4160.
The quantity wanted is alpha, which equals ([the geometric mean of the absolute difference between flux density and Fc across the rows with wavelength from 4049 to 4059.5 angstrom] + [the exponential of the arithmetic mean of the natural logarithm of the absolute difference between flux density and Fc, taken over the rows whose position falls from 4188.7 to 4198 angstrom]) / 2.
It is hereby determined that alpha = 3.4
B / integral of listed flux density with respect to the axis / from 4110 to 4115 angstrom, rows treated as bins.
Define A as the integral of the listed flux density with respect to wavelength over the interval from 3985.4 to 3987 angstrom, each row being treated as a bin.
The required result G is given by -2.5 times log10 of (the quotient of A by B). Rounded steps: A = 19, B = 46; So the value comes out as 1.0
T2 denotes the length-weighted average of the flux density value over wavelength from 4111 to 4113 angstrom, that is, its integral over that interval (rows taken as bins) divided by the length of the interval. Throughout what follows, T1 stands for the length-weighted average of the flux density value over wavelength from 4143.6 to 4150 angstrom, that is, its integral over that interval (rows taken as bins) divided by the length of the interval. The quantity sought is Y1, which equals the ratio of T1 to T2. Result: 1.00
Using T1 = 10.1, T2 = 10.0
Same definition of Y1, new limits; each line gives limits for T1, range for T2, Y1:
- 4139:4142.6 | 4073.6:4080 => 1.16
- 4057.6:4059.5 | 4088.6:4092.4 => 1.12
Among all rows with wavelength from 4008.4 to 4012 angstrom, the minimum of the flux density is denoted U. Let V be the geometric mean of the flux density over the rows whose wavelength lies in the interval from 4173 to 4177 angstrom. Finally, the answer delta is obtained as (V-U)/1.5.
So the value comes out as -0.6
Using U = 10.5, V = 9.6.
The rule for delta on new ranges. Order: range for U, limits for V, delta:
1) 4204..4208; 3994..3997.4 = 0.4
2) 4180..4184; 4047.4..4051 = 1.2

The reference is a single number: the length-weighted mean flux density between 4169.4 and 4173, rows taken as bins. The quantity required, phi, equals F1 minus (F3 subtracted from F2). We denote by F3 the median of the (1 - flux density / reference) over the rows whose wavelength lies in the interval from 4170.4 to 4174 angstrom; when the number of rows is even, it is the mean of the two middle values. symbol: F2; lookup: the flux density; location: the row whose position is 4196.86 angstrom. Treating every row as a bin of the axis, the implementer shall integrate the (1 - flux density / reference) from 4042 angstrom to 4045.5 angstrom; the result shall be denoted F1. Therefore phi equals -12.1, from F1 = -0.7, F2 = 11.4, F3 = -0.04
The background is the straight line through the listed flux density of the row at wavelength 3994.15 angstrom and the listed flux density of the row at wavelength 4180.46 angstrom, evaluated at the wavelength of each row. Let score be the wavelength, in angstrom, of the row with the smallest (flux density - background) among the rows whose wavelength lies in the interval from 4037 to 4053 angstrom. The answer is 4047.85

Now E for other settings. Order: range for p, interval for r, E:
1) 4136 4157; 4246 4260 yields -0.54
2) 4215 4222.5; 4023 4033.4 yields 0.07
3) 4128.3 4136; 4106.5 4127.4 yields 0.17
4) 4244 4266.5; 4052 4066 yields -0.82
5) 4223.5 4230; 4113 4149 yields -0.88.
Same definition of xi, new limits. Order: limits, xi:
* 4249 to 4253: 12.9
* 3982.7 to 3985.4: 11.5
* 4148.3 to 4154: 14.2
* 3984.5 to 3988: 12.6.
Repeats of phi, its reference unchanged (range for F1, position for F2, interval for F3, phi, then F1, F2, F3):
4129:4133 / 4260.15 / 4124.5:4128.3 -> -11.2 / -0.9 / 10.2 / -0.04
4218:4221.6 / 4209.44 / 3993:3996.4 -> -13.0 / -1.1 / 11.6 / -0.32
